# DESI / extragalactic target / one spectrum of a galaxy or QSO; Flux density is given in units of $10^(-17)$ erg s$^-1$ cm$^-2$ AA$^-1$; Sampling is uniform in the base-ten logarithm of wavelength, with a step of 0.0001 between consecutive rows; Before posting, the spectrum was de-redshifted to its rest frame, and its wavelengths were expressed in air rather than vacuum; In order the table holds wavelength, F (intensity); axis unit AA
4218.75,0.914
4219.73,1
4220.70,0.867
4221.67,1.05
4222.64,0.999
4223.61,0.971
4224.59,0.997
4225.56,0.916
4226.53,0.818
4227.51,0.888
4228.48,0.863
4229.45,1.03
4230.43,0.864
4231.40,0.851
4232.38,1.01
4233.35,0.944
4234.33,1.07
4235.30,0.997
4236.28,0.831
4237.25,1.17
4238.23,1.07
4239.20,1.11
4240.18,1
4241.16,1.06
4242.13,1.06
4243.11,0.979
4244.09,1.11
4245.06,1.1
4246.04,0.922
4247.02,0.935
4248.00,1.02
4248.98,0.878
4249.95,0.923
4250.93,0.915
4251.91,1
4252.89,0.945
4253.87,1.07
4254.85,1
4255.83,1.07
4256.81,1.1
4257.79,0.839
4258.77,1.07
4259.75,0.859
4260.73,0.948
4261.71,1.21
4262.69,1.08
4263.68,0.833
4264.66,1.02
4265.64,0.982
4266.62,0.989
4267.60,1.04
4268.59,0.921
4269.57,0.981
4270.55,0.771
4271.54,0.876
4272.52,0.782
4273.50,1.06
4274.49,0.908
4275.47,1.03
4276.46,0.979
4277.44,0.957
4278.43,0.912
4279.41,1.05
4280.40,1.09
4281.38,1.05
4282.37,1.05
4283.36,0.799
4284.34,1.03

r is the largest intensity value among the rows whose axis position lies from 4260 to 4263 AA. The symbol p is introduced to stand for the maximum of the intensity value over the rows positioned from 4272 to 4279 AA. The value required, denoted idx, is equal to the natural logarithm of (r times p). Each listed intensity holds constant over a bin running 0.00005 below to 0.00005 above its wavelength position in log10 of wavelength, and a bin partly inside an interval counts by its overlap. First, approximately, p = 1.06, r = 1.21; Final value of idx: 0.25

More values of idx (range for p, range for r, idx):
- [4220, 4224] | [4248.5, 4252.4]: 0.05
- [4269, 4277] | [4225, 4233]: 0.09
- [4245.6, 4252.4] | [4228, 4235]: 0.09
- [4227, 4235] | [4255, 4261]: 0.16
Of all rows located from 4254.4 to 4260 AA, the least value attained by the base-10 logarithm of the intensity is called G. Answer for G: -0.08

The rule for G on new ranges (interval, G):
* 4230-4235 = -0.07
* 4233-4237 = -0.08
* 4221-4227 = -0.09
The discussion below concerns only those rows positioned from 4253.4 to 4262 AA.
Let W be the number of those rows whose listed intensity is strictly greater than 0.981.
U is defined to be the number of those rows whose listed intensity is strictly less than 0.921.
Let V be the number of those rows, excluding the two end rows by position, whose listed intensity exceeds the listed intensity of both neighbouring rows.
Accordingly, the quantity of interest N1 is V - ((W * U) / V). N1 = -4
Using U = 2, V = 2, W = 6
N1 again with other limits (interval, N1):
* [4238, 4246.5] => 2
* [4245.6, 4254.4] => 1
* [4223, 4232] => -1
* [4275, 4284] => -9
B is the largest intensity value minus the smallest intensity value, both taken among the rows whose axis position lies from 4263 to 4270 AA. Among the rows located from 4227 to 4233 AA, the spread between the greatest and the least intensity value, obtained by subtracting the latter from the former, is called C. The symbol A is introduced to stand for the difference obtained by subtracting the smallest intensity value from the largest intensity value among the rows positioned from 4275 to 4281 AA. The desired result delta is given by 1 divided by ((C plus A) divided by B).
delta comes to 0.58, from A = 0.178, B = 0.21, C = 0.18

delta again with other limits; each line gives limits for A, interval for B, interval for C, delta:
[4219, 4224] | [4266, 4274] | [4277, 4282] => 0.80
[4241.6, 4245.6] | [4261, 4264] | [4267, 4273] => 0.94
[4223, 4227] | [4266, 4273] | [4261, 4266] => 0.48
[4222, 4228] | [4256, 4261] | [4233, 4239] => 0.50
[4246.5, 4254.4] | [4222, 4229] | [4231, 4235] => 0.44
